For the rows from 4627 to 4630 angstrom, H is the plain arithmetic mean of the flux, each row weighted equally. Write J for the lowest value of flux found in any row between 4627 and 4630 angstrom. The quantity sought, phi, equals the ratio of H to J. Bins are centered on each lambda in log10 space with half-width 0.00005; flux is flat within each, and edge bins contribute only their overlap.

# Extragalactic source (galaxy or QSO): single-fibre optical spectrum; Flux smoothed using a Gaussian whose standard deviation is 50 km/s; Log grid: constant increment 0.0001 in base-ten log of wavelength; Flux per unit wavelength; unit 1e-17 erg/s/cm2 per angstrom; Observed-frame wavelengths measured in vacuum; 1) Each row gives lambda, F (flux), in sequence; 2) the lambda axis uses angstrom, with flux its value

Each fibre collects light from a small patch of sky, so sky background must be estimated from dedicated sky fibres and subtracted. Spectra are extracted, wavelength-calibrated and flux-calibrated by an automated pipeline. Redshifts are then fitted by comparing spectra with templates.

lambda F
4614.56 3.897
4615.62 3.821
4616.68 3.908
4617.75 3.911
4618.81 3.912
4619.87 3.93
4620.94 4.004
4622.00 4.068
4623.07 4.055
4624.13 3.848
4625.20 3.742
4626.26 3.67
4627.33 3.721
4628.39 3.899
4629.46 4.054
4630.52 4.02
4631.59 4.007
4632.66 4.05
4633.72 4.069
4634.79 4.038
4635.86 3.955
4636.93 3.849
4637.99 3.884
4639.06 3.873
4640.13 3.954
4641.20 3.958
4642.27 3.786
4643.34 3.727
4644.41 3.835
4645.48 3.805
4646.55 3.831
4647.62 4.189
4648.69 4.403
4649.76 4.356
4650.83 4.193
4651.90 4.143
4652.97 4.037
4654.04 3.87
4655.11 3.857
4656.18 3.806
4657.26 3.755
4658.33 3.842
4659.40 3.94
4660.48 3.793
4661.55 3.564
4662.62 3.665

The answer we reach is 1.05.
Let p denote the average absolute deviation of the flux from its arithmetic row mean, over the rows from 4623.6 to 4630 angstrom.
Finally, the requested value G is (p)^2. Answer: 0.012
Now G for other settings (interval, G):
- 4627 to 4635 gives 0.007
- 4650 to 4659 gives 0.020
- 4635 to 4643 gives 0.003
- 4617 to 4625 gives 0.005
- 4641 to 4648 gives 0.013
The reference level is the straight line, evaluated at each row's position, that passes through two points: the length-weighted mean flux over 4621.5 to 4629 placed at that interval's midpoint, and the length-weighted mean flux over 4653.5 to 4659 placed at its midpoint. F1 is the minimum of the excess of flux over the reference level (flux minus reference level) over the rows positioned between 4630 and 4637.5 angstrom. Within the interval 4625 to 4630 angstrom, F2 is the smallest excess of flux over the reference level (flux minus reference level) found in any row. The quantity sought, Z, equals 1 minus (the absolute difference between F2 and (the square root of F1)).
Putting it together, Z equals 0.77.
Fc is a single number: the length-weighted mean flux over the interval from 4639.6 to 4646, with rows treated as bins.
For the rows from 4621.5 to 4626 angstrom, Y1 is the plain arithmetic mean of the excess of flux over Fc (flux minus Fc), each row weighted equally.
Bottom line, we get 0.09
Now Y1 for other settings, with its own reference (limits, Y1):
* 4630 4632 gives 0.17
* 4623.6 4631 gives 0.01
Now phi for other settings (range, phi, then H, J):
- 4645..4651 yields 1.09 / 4.13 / 3.805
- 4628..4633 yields 1.03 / 4.01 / 3.899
